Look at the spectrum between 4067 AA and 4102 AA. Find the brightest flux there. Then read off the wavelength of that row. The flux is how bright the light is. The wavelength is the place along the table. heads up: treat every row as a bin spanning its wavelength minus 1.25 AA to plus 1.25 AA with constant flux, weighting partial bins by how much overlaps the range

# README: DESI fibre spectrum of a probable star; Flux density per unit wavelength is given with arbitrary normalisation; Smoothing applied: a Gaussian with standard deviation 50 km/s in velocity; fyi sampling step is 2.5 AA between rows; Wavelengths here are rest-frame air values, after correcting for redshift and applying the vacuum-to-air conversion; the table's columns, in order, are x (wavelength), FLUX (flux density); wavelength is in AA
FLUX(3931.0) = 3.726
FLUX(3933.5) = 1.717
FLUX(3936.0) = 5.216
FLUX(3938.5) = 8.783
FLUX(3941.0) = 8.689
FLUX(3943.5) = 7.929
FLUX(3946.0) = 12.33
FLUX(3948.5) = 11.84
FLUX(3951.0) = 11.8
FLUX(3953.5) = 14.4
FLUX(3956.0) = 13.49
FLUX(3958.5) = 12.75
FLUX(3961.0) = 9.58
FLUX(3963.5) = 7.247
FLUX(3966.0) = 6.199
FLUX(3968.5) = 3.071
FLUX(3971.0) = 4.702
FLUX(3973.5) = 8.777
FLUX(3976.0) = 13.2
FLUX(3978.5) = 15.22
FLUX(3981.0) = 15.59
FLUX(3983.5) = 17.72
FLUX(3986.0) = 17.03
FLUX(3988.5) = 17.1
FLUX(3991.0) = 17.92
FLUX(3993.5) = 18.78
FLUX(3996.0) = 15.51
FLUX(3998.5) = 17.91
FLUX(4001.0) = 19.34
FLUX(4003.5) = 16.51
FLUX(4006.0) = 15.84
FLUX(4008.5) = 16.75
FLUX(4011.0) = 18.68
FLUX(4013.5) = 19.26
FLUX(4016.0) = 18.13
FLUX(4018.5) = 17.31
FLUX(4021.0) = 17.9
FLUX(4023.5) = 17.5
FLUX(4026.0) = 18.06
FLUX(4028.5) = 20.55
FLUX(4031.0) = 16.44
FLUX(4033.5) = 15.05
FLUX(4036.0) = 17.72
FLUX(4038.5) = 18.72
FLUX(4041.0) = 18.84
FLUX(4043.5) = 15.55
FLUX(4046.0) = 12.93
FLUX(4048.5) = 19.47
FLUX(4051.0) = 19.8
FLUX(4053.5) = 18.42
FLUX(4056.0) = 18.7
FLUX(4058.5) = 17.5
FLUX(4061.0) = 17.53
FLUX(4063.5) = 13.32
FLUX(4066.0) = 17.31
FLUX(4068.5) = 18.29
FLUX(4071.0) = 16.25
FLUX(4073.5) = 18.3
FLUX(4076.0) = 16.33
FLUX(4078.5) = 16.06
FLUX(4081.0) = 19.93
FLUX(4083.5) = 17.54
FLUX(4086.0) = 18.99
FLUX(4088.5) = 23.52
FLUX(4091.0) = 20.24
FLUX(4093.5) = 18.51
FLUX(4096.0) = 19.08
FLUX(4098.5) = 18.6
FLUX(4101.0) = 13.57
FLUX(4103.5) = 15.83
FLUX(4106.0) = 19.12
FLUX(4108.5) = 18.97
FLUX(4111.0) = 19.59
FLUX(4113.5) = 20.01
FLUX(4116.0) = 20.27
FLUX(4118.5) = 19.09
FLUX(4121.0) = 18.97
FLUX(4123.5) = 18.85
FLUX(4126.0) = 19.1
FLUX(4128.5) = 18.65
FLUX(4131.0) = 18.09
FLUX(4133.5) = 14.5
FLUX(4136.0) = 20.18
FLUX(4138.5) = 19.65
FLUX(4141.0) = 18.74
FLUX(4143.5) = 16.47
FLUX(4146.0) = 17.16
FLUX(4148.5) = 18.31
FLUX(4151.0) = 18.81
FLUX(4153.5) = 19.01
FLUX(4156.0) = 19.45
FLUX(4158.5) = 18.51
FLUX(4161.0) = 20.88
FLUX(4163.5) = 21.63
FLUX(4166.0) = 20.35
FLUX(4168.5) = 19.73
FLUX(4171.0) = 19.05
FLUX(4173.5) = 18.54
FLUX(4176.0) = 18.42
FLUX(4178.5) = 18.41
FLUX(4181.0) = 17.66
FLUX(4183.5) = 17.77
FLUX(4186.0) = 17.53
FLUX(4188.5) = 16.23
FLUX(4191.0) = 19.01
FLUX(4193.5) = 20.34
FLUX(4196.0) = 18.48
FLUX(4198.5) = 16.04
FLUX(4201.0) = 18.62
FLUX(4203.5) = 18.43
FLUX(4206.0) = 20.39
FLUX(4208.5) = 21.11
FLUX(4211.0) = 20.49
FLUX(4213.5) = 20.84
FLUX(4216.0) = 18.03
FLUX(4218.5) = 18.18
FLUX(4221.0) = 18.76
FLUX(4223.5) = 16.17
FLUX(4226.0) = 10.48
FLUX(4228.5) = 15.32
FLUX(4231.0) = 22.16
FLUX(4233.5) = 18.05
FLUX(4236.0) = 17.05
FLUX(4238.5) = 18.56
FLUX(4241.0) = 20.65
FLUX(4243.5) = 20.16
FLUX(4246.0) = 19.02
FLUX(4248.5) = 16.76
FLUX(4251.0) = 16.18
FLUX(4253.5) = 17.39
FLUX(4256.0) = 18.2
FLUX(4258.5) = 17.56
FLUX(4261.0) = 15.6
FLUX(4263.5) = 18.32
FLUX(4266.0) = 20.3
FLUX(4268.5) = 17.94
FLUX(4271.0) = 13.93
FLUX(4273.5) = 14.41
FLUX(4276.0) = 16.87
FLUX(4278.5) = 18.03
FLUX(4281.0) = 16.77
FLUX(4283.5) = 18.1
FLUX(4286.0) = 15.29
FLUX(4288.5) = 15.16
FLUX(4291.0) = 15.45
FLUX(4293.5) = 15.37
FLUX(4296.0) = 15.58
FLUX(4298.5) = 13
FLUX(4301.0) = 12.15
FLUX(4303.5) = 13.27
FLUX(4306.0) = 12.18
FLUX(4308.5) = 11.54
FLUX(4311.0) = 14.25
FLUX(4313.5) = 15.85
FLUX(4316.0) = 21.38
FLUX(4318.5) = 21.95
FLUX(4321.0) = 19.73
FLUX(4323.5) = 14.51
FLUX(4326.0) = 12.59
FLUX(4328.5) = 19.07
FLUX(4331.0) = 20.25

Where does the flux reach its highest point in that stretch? 4088.5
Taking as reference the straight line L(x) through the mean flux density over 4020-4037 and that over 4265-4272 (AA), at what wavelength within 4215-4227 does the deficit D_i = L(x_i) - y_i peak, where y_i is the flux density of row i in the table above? 4226.0 AA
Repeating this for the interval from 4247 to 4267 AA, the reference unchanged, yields 4261.0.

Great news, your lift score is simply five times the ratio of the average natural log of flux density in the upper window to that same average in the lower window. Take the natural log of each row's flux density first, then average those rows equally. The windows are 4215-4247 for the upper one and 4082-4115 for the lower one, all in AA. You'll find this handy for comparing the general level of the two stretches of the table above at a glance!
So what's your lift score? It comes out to 4.9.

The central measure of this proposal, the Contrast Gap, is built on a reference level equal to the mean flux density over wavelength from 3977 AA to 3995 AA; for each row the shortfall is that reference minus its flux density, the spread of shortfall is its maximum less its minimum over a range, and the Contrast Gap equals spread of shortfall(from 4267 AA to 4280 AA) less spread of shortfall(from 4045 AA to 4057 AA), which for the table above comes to -2.8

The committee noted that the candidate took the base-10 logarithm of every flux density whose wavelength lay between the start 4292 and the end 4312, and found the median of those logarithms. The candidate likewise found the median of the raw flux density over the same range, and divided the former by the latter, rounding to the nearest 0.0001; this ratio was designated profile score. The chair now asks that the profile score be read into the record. 0.0851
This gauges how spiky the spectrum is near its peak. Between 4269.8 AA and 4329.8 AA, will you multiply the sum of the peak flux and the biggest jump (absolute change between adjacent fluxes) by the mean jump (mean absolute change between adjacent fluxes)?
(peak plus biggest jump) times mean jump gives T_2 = 53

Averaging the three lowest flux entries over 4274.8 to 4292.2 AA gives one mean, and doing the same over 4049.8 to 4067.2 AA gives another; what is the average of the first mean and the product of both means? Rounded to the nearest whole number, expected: 130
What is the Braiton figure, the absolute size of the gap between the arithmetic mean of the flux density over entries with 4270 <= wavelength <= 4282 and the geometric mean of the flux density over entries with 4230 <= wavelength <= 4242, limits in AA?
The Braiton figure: 3.2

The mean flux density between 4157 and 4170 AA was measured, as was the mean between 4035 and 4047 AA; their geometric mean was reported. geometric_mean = 18.4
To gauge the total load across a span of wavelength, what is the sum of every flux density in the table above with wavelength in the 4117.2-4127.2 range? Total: 76.0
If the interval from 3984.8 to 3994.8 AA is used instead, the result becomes 70.8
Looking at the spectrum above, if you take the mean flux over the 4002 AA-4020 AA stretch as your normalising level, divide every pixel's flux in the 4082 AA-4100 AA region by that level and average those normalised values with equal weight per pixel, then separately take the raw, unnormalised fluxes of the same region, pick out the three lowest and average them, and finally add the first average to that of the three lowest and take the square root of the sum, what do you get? 4.40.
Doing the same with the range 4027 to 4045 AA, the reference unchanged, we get 4.08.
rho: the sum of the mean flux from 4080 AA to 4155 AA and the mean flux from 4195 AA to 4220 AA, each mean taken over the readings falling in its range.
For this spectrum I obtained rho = 38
